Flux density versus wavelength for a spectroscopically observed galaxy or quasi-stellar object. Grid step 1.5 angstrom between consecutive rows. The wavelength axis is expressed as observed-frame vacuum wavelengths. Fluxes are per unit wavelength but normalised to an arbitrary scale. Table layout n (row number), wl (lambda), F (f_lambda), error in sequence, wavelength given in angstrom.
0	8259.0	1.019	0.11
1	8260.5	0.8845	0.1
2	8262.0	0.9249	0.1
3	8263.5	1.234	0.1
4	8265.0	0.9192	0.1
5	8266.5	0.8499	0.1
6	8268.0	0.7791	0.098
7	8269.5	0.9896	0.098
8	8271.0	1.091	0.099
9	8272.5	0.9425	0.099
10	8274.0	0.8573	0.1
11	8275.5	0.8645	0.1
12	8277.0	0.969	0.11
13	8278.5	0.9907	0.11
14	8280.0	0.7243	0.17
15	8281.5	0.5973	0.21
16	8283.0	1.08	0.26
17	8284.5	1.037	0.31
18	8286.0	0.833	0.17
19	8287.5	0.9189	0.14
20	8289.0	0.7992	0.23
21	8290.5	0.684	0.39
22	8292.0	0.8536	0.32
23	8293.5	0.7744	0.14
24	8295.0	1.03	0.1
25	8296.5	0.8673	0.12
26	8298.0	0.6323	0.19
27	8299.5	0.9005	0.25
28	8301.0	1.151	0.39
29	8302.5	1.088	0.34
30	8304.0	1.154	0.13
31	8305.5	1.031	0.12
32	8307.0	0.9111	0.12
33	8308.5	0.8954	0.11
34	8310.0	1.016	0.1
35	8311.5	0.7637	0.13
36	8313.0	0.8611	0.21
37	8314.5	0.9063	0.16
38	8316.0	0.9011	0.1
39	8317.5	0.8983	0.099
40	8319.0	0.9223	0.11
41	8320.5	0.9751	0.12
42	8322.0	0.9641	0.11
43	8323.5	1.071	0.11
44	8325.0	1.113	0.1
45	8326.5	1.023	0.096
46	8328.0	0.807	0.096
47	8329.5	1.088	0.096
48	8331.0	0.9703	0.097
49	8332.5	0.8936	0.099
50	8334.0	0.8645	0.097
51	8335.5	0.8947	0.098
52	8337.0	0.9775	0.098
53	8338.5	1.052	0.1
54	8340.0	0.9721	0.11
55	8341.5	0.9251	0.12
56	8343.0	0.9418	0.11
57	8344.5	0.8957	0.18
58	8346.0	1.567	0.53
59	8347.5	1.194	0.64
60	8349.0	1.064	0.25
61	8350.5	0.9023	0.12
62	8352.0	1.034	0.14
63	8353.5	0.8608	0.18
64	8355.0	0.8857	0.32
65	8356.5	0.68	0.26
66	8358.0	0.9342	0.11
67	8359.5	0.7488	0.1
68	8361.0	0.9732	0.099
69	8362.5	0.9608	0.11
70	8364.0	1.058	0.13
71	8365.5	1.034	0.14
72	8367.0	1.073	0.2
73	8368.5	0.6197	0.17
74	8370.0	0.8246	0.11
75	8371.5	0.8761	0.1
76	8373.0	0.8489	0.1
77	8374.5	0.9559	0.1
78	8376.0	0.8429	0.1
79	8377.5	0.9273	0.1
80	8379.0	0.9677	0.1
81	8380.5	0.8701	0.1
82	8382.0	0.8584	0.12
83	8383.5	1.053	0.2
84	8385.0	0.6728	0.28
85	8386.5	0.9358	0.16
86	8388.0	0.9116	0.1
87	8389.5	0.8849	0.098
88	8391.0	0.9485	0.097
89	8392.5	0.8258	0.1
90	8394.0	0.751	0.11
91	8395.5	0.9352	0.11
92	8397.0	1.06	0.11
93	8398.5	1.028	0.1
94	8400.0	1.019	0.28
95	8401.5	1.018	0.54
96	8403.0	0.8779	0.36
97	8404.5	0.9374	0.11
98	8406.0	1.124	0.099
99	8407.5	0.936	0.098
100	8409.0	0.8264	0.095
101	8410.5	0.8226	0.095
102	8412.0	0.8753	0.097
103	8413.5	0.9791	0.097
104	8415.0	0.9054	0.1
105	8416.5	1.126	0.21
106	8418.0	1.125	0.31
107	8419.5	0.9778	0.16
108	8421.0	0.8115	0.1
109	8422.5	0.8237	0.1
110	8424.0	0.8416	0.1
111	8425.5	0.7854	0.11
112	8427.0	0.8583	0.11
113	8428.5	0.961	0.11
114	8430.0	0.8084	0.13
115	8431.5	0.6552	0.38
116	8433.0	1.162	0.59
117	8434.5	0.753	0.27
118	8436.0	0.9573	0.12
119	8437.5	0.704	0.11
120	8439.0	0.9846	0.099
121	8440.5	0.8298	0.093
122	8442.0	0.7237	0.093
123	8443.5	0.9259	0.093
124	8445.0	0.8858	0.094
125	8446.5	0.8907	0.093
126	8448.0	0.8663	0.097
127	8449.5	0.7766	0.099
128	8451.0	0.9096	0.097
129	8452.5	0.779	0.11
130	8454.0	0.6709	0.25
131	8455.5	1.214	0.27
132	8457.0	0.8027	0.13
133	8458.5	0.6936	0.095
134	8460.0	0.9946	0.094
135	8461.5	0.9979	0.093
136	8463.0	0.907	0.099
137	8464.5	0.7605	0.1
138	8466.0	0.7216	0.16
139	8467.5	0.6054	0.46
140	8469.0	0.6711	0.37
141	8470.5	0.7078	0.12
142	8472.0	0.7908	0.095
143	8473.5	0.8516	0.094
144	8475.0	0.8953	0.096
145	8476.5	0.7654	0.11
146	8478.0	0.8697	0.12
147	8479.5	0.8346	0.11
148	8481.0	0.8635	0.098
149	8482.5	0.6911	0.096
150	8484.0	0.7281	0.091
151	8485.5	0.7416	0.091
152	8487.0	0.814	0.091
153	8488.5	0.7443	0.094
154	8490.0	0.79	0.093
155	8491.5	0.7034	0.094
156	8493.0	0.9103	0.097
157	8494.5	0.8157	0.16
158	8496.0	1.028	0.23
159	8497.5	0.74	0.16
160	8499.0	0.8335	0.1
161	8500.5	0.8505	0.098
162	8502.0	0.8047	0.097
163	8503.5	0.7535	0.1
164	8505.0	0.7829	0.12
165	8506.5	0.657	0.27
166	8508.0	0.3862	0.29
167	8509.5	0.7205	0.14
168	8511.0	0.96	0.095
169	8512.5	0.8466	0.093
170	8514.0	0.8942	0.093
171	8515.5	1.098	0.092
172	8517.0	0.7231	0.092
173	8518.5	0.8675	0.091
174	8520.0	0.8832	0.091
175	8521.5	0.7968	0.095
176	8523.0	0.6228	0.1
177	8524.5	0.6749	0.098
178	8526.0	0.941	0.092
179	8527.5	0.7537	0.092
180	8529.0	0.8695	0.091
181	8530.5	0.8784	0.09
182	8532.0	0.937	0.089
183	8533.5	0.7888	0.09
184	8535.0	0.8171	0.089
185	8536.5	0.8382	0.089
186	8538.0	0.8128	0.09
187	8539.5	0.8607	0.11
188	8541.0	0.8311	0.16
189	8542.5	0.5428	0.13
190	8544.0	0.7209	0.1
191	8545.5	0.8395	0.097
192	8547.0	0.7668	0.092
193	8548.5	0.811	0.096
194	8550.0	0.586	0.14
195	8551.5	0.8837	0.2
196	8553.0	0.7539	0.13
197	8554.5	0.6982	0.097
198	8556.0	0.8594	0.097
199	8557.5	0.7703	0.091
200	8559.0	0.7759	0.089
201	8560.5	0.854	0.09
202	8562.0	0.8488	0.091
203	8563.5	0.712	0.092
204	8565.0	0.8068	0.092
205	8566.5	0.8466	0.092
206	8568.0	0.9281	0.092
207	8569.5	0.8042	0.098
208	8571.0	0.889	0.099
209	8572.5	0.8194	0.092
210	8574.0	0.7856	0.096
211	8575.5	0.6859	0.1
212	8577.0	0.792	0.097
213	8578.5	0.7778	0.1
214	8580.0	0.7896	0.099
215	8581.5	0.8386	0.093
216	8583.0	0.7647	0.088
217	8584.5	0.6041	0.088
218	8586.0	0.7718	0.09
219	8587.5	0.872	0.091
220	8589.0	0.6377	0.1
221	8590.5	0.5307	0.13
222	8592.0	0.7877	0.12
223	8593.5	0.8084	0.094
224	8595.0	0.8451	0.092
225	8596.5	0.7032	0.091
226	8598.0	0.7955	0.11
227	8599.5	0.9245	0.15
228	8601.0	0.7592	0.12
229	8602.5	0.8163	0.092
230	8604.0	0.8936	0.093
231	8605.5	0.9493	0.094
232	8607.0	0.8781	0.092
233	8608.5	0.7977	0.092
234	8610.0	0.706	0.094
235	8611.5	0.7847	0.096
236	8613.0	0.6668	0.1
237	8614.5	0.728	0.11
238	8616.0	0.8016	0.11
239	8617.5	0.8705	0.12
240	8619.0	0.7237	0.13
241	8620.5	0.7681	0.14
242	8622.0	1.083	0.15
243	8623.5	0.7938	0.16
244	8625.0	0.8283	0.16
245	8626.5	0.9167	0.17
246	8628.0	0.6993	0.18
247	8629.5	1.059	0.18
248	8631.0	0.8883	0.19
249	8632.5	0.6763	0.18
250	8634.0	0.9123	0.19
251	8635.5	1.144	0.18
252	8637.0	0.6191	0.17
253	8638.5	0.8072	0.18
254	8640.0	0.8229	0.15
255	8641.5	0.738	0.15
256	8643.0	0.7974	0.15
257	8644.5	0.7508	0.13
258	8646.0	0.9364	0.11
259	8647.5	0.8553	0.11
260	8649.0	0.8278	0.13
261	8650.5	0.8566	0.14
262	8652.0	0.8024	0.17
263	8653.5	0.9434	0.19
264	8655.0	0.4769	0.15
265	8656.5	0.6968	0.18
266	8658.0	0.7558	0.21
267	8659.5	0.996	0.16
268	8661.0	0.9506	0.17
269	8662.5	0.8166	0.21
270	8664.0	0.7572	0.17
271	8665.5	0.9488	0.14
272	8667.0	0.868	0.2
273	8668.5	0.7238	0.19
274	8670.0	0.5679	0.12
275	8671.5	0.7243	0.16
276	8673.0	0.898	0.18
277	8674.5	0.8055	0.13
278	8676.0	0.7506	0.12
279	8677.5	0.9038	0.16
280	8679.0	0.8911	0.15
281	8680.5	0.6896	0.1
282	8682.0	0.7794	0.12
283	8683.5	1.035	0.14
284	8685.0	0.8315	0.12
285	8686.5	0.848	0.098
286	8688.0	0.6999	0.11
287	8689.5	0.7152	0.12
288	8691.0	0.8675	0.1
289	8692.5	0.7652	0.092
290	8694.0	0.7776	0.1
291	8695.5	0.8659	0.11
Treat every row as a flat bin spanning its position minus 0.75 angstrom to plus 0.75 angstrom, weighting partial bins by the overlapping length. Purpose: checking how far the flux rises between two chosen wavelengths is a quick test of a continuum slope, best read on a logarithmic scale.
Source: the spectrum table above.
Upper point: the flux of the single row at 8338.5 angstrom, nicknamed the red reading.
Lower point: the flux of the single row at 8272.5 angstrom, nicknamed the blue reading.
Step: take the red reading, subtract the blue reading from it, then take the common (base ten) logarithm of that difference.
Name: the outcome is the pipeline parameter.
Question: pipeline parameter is -1.0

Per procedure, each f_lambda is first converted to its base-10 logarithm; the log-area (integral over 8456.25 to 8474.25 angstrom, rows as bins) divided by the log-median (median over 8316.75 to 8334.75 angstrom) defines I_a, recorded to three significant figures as 132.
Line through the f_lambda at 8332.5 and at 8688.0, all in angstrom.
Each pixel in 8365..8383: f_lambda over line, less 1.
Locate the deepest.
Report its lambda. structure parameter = 8368.5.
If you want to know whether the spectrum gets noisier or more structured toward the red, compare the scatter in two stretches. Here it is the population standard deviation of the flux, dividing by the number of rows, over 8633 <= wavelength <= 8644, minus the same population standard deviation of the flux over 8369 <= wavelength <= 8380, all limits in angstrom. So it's 0.10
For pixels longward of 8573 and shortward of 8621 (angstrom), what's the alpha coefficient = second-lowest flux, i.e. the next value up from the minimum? 0.6041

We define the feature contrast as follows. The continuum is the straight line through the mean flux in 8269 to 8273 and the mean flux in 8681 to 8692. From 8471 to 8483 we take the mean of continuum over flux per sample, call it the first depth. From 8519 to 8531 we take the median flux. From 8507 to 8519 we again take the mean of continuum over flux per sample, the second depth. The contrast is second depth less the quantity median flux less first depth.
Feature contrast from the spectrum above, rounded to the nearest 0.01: 1.51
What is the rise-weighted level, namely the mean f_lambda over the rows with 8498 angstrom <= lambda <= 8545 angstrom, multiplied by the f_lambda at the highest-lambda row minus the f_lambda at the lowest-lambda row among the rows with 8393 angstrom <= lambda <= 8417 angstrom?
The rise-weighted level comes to 0.30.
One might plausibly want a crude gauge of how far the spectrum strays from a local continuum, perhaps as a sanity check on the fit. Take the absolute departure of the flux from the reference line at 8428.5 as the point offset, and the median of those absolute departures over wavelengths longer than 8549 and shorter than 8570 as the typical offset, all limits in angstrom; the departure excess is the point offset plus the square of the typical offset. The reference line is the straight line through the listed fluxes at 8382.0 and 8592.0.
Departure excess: 0.12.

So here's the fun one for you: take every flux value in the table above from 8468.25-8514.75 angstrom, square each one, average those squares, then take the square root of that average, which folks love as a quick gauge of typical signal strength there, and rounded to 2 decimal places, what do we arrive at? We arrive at 0.80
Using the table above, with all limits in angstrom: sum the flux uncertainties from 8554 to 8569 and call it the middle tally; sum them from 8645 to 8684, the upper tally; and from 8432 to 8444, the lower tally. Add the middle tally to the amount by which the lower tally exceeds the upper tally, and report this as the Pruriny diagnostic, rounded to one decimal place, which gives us -1.6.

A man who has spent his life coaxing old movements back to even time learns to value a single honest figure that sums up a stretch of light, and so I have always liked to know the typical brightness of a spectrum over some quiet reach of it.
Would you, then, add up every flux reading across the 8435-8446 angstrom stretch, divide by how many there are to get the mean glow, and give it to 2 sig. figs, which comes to 0.86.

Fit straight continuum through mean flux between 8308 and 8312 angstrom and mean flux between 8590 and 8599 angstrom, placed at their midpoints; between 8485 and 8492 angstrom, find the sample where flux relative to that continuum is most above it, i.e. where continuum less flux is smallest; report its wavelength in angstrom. 8487.0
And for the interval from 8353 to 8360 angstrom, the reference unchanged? 8358.0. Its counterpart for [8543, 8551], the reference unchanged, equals 8545.5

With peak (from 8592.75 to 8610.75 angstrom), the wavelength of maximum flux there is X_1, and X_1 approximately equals 8605.5 angstrom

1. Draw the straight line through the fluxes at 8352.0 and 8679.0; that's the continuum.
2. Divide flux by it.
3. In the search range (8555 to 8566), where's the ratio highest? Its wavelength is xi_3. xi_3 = 8556.0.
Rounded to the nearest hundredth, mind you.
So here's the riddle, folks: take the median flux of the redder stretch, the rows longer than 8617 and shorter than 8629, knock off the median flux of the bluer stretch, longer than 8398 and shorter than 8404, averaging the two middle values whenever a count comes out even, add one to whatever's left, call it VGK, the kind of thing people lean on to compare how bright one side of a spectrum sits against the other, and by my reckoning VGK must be 0.79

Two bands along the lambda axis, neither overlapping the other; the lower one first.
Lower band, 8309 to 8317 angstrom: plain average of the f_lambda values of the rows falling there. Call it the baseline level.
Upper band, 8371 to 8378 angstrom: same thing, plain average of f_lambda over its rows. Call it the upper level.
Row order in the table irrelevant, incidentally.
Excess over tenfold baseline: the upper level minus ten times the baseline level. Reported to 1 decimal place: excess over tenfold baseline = -8.0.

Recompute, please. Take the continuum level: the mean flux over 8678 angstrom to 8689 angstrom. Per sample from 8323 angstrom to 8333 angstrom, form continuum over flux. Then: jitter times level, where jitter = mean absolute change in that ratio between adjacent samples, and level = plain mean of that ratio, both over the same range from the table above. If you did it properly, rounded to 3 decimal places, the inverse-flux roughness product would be 0.103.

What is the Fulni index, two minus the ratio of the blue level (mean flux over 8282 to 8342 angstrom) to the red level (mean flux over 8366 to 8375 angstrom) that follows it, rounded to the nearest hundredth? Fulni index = 0.92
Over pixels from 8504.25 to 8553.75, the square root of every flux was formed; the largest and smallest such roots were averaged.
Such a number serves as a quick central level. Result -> 0.83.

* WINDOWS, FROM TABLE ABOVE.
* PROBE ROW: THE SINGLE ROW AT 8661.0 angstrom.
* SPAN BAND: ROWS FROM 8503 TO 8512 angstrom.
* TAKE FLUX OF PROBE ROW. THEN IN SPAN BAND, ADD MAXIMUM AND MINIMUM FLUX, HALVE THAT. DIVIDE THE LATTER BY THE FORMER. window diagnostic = 0.71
